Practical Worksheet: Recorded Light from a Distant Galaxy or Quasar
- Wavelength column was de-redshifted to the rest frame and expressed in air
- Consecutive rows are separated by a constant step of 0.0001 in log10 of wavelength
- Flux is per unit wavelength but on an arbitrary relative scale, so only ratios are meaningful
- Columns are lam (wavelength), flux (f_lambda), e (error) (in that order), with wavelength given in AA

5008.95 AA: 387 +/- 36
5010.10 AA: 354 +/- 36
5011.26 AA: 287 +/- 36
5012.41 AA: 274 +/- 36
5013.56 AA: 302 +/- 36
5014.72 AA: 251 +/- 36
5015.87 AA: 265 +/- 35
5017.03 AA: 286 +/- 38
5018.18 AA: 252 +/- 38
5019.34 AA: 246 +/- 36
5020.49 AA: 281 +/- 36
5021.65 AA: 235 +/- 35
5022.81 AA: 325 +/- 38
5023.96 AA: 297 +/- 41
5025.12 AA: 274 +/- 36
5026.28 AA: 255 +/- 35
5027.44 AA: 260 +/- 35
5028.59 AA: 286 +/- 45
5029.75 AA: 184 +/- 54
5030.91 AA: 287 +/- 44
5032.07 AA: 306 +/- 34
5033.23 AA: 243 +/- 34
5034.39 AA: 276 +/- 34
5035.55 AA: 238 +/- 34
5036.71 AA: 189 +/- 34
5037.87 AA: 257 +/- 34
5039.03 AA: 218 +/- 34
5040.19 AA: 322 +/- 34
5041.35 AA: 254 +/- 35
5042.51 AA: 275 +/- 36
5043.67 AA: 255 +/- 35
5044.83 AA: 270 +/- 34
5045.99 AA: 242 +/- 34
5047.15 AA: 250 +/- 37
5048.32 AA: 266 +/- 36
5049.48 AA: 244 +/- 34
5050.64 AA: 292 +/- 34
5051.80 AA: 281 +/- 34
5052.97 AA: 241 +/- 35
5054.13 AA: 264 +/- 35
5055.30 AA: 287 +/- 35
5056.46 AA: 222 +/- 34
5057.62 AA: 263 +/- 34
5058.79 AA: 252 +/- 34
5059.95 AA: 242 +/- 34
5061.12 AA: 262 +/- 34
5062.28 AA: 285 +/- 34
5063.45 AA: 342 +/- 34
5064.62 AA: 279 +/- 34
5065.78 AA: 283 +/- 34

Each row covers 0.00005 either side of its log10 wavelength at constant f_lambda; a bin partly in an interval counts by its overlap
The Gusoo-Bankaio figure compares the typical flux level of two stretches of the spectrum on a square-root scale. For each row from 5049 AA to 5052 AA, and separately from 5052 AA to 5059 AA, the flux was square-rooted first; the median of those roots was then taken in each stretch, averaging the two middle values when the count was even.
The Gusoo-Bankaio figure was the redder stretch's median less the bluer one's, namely -0.72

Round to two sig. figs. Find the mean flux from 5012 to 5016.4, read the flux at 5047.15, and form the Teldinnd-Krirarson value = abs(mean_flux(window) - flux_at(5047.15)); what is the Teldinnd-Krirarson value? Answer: 23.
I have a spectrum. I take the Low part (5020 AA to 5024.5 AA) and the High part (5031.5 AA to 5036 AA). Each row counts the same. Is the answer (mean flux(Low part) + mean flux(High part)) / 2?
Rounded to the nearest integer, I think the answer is 275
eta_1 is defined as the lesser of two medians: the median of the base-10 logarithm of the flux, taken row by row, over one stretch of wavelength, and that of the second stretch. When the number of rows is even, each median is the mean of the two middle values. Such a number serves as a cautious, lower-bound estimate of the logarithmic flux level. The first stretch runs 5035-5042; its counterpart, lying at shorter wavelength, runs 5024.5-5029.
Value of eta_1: 2.39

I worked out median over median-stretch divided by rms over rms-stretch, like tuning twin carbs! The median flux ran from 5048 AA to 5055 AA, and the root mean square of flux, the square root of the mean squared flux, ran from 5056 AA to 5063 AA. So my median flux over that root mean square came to 1.04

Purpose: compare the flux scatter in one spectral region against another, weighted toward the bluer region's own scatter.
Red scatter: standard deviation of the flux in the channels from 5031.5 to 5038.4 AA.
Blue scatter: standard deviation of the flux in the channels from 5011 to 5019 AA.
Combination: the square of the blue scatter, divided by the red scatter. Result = 9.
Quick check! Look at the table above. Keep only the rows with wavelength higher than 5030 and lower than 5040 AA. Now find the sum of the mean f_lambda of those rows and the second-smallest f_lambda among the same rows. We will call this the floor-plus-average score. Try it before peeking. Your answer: 470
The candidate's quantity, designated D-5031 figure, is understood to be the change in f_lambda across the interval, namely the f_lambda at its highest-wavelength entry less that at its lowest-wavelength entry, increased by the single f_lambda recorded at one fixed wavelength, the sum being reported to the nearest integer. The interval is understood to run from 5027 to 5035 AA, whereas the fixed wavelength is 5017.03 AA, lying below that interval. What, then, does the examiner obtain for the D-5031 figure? 302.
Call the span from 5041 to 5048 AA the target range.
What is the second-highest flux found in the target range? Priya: 270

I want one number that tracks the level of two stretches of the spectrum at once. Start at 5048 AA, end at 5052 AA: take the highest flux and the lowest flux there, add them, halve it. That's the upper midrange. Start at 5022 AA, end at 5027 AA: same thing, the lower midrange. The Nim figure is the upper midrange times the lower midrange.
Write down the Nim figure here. 77720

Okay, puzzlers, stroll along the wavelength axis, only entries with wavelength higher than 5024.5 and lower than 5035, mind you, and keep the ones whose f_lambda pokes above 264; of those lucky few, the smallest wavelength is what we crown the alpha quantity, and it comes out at 5025.12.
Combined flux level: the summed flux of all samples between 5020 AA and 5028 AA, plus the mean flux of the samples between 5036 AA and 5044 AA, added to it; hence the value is 2180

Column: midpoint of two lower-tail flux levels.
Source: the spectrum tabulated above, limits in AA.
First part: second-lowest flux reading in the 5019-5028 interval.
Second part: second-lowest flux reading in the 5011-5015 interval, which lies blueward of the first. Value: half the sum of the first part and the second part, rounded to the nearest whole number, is 260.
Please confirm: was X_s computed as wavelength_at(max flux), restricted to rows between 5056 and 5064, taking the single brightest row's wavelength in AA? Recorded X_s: 5063.45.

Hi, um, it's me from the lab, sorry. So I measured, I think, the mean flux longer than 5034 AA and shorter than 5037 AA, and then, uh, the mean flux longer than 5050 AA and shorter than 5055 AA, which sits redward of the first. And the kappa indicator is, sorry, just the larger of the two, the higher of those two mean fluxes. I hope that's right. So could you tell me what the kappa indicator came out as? 270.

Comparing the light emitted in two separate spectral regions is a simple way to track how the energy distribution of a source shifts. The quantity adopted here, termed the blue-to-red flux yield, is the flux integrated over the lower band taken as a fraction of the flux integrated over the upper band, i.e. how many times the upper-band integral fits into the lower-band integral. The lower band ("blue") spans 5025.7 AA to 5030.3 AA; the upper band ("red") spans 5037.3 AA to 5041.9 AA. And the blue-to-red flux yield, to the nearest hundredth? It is 0.94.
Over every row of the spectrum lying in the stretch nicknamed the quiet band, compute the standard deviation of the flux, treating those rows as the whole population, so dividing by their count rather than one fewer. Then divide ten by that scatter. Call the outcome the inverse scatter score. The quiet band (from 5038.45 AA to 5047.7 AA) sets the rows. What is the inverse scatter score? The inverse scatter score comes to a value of 0.35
